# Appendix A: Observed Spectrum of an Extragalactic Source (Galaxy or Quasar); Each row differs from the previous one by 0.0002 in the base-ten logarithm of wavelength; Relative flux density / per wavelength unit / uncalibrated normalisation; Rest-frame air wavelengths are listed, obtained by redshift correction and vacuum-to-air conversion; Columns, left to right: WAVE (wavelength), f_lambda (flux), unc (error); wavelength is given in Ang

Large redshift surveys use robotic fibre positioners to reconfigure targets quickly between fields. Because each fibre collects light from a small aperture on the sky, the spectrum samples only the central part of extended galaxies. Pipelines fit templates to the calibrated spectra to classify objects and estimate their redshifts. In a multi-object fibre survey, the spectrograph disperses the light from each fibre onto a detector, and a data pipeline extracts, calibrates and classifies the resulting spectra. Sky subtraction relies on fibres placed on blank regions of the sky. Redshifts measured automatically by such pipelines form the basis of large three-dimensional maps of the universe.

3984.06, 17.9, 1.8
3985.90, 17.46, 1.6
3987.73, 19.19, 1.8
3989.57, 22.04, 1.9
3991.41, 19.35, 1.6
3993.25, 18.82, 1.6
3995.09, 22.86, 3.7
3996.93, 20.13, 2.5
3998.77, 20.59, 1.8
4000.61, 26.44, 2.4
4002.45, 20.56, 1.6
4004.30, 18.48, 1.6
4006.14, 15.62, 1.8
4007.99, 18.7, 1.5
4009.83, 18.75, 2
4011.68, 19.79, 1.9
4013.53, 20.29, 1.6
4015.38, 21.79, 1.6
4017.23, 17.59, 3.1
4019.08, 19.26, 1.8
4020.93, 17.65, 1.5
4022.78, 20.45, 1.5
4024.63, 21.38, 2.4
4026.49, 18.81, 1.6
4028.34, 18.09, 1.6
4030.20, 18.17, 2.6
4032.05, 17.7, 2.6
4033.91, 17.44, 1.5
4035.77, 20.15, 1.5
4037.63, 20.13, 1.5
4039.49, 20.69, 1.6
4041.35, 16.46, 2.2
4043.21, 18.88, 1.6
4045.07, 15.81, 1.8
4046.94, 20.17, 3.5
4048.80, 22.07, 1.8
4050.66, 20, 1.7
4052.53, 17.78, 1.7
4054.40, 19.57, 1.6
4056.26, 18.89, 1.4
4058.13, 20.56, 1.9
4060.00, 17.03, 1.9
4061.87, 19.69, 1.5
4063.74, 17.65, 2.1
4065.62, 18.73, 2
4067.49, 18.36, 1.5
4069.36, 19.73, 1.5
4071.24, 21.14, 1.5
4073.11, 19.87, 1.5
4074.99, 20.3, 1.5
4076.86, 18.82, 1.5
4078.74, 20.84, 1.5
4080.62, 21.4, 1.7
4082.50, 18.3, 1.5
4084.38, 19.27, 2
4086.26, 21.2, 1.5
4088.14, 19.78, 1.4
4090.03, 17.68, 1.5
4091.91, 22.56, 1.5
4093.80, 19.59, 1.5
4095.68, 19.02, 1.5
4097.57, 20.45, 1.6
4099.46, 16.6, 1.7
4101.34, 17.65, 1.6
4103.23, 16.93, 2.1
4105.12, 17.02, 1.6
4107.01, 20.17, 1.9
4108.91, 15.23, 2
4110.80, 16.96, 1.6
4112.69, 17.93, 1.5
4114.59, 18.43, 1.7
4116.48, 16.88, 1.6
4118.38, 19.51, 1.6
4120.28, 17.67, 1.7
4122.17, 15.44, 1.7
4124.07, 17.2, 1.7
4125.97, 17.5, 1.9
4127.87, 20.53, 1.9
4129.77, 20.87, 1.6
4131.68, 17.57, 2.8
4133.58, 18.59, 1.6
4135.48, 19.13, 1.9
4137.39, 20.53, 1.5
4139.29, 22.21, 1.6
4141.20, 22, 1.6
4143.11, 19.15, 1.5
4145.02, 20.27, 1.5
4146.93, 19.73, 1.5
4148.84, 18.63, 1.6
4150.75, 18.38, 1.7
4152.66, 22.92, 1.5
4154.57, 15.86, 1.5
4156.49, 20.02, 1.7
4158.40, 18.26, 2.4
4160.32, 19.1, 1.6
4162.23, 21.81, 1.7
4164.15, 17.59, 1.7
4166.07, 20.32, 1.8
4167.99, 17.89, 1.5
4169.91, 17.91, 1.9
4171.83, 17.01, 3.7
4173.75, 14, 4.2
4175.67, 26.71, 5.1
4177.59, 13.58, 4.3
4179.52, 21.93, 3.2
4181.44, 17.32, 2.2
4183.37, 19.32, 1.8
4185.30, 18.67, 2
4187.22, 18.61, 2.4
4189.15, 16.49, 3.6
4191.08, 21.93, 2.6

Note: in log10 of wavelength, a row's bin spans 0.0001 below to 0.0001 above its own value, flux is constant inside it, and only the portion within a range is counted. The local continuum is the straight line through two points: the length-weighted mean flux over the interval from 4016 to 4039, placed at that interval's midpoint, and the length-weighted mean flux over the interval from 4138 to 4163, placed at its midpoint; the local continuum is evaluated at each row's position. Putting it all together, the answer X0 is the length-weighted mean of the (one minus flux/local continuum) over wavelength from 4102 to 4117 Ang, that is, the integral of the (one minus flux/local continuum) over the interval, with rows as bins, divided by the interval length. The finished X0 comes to 0.108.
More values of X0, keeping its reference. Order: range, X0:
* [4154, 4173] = 0.069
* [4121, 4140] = 0.042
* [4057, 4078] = 0.000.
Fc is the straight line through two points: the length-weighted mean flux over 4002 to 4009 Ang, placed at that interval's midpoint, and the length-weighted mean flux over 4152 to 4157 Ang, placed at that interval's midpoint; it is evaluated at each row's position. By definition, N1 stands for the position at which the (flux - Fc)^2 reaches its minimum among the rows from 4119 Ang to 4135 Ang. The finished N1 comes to 4133.58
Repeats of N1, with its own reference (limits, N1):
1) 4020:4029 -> 4028.34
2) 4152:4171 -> 4160.32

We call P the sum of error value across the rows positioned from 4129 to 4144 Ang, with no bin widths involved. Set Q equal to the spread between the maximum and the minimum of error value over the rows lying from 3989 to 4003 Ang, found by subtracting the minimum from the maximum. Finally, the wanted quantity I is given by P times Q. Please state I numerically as 30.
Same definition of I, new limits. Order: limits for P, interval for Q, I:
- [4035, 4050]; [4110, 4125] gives 3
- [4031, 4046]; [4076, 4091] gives 9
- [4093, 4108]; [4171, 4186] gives 45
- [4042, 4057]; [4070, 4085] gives 8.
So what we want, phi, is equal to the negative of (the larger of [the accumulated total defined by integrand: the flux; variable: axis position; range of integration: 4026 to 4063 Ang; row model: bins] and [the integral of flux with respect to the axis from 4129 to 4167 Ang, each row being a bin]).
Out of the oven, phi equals -746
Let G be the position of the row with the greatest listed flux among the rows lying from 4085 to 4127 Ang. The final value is 4091.91 Ang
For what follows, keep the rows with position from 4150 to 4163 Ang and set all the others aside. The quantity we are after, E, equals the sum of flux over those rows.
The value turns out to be 136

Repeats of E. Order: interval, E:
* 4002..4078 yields 783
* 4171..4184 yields 130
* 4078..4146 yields 682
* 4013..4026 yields 138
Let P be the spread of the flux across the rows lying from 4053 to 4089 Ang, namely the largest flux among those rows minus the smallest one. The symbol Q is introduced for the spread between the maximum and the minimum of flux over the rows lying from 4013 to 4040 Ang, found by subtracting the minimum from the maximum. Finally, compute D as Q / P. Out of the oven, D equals 1.0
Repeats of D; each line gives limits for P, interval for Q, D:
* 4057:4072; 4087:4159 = 1.9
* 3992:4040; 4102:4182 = 1.2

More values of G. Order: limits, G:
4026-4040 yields 4039.49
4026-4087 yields 4048.80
